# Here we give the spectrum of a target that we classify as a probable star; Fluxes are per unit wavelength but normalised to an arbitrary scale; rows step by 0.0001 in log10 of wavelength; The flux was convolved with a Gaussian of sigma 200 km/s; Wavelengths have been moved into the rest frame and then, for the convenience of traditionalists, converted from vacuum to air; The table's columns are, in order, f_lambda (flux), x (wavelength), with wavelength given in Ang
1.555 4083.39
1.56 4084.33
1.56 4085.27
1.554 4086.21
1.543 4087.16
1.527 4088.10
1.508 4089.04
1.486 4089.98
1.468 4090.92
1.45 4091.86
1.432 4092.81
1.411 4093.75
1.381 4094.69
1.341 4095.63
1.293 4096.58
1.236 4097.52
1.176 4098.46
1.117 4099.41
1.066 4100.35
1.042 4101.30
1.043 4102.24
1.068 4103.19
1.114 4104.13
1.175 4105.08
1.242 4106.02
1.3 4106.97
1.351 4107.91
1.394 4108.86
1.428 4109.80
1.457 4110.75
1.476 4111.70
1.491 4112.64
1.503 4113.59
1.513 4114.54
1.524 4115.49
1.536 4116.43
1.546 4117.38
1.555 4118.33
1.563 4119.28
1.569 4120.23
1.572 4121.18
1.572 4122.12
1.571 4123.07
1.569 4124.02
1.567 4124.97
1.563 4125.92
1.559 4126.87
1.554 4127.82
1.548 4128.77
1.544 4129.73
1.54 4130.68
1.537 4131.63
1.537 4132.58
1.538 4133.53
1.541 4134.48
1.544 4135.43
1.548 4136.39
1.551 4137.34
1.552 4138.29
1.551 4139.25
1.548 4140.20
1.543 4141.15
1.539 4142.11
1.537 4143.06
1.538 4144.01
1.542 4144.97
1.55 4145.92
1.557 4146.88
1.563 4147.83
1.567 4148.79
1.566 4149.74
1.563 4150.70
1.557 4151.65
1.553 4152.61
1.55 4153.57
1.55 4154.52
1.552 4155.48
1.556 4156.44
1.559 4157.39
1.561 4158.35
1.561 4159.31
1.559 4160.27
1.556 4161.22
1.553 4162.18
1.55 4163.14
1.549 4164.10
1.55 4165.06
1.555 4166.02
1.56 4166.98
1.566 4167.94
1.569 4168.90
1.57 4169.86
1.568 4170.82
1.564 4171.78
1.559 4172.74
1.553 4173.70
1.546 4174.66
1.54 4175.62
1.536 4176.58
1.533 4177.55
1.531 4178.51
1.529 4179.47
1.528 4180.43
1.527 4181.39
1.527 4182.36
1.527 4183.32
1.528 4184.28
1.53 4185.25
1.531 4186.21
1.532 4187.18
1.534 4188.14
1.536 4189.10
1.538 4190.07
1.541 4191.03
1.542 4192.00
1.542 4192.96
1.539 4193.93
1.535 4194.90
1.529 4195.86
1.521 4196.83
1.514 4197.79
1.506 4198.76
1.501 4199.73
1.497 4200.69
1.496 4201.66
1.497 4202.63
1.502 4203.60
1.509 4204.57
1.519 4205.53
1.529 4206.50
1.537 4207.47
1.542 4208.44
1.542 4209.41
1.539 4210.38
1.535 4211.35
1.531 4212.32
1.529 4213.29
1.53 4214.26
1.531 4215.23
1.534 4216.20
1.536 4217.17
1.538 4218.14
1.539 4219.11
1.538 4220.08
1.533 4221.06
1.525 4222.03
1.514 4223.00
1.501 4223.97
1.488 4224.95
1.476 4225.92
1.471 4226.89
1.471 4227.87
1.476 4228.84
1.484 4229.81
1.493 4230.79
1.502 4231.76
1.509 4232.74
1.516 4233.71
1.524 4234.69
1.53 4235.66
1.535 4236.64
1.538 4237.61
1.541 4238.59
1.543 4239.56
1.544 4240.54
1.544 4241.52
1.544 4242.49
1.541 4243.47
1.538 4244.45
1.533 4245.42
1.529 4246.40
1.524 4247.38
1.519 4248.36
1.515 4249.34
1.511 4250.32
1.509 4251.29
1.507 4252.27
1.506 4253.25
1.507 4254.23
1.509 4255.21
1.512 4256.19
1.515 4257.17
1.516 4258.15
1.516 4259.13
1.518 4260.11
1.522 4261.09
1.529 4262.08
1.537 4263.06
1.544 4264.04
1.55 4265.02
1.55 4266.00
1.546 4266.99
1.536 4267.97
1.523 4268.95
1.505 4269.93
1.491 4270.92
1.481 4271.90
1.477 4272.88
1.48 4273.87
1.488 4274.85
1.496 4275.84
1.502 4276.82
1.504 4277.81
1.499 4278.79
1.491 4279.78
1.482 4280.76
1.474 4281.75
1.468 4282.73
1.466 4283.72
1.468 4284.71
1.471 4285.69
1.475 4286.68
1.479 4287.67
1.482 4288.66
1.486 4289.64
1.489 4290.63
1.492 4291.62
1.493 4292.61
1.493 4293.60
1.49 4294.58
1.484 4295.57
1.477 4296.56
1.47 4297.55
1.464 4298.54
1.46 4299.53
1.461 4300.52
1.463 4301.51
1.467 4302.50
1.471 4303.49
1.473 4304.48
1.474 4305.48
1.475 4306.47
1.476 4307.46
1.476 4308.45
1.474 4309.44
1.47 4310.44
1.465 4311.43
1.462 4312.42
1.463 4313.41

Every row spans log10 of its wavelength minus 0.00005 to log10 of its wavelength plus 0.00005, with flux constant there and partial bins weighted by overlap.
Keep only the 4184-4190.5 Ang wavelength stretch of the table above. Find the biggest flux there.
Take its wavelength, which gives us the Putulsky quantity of 4190.07 Ang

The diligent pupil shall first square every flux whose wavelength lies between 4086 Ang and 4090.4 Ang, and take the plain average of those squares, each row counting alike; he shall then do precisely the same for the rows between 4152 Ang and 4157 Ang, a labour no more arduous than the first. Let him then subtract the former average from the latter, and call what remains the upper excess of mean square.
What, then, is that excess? 0.1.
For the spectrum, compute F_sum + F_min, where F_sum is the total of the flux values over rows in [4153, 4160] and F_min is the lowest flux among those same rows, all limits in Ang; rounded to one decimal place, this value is 12.4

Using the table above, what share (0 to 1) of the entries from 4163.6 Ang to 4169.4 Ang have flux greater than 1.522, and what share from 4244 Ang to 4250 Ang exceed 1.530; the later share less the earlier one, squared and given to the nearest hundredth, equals 0.44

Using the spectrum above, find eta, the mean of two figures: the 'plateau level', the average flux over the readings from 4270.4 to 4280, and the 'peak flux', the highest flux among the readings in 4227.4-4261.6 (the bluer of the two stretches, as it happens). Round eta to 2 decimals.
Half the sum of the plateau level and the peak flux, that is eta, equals 1.52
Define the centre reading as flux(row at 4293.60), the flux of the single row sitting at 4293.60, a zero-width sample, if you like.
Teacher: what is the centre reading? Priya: 1.493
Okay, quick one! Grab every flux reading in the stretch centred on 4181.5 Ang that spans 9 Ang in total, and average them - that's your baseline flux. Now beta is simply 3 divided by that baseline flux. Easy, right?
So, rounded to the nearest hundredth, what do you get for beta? 1.96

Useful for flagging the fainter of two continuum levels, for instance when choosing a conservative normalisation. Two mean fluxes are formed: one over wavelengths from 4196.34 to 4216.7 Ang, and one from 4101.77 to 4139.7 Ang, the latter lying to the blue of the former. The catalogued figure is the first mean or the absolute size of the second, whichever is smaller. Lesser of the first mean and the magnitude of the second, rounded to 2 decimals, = 1.47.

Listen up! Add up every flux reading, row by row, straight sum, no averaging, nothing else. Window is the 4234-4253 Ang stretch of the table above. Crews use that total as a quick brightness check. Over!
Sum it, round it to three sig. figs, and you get 29.1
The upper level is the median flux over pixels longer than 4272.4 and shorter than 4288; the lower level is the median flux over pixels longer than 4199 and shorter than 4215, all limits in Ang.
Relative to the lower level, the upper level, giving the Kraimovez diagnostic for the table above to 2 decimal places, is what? 0.97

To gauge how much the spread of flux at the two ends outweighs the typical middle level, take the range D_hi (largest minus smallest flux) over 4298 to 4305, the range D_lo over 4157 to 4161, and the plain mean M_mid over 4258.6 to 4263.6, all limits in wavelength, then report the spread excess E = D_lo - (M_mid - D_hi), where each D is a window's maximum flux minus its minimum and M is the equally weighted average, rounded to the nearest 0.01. -1.51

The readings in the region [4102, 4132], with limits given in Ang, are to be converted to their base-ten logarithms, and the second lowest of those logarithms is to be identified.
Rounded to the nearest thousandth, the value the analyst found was 0.029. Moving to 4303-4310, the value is 0.168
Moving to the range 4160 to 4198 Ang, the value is 0.182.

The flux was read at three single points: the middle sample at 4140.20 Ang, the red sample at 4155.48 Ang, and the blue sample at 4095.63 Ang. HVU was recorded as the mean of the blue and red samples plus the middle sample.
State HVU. 2.99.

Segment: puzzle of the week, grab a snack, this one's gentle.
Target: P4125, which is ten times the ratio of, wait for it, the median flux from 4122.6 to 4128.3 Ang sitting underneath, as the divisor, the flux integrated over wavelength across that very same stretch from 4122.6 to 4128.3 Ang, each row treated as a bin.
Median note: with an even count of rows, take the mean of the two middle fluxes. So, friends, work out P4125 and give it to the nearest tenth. 57.0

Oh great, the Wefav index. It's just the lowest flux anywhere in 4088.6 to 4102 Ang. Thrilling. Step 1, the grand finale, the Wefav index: 1.042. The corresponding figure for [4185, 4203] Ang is 1.496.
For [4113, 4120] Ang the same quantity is 1.503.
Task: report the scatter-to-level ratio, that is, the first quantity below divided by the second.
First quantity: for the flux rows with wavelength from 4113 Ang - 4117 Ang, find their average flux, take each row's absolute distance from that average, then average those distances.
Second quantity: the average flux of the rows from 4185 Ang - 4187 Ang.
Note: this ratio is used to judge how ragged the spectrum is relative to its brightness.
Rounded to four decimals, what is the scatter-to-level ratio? 0.0072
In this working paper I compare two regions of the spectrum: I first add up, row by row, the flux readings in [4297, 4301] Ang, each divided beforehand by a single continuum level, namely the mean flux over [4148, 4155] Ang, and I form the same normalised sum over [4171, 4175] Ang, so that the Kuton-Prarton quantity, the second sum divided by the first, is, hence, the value 1.06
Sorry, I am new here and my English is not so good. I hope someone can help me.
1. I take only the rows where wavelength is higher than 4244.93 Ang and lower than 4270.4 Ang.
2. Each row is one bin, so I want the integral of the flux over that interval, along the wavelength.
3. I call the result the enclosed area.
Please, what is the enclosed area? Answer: 38.8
